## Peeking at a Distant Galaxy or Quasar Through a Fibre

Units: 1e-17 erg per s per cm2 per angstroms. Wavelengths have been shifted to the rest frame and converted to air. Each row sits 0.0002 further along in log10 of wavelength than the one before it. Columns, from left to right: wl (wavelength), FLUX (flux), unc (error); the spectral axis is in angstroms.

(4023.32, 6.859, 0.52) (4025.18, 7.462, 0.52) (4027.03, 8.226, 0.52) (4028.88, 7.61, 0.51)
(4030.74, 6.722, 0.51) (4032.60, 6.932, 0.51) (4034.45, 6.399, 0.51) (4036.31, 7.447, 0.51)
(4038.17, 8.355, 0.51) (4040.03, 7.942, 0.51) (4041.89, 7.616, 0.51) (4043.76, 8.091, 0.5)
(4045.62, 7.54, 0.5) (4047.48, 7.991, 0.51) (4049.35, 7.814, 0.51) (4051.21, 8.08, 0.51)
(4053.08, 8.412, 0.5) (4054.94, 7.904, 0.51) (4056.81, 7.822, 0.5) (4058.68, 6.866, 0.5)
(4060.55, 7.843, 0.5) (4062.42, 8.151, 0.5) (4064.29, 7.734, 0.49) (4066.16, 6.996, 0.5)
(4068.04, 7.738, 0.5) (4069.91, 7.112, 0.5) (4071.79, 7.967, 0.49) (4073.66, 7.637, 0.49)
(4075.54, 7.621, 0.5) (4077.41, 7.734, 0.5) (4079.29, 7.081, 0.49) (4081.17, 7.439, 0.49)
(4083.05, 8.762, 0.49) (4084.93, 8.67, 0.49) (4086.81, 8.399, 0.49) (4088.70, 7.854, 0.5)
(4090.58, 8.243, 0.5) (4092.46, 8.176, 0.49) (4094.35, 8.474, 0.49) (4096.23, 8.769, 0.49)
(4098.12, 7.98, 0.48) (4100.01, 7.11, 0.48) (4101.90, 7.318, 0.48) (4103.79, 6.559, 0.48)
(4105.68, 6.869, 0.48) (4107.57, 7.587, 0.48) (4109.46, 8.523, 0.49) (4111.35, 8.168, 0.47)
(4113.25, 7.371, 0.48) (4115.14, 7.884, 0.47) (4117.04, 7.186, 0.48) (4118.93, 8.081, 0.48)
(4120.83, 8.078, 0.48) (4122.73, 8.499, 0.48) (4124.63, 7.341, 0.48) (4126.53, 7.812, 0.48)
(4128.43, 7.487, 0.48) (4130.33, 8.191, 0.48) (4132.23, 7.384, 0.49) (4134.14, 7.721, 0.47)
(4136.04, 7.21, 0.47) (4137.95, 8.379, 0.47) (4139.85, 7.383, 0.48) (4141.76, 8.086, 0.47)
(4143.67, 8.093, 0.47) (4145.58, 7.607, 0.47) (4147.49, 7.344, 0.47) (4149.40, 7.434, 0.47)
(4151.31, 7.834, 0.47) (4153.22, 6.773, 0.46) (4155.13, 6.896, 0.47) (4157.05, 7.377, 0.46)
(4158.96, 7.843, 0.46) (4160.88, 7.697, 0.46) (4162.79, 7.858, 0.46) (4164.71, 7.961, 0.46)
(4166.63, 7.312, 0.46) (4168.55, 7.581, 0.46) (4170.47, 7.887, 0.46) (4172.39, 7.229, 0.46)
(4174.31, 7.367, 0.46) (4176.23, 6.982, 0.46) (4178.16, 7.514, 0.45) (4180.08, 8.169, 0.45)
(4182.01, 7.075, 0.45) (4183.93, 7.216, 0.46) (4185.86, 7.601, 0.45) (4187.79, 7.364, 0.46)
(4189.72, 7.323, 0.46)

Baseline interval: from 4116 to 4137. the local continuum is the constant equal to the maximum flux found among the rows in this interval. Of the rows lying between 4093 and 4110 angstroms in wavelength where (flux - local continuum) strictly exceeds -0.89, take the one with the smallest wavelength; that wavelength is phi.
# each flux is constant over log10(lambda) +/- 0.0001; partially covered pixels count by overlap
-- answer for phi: 4094.35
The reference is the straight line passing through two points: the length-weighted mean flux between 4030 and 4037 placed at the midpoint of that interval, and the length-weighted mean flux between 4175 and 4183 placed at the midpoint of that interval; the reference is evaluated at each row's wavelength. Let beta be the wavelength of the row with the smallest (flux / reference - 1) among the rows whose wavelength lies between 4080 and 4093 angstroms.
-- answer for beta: 4081.17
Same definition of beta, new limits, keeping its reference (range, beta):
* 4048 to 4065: 4058.68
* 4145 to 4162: 4153.22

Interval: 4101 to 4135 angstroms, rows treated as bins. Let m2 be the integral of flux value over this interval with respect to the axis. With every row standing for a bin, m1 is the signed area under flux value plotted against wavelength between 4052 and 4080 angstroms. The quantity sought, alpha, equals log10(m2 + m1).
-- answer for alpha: 2.68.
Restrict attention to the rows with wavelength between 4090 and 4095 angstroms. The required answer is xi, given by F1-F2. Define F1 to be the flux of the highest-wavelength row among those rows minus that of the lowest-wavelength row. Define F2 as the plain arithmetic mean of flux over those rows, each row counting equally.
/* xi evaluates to -8.1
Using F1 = 0.2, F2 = 8.3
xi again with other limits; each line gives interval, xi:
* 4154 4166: -6.5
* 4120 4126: -8.7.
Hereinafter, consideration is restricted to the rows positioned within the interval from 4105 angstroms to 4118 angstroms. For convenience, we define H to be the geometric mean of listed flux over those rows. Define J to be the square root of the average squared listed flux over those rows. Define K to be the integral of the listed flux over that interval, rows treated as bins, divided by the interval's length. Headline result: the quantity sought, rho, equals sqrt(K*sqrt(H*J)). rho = 7.67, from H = 7.64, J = 7.67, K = 7.68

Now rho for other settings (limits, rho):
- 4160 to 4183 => 7.55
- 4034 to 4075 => 7.71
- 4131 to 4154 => 7.61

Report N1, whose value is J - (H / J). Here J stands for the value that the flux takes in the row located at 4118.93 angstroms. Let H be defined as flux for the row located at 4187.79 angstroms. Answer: 7.2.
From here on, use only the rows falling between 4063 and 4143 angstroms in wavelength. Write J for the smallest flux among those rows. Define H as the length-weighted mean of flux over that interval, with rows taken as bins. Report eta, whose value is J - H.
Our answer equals -1.22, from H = 7.78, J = 6.559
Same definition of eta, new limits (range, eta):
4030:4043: -0.96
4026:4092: -1.34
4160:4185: -0.55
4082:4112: -1.40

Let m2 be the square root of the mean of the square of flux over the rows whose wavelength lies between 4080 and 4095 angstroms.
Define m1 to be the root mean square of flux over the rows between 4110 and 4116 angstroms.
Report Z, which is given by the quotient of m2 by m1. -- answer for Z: 1.06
